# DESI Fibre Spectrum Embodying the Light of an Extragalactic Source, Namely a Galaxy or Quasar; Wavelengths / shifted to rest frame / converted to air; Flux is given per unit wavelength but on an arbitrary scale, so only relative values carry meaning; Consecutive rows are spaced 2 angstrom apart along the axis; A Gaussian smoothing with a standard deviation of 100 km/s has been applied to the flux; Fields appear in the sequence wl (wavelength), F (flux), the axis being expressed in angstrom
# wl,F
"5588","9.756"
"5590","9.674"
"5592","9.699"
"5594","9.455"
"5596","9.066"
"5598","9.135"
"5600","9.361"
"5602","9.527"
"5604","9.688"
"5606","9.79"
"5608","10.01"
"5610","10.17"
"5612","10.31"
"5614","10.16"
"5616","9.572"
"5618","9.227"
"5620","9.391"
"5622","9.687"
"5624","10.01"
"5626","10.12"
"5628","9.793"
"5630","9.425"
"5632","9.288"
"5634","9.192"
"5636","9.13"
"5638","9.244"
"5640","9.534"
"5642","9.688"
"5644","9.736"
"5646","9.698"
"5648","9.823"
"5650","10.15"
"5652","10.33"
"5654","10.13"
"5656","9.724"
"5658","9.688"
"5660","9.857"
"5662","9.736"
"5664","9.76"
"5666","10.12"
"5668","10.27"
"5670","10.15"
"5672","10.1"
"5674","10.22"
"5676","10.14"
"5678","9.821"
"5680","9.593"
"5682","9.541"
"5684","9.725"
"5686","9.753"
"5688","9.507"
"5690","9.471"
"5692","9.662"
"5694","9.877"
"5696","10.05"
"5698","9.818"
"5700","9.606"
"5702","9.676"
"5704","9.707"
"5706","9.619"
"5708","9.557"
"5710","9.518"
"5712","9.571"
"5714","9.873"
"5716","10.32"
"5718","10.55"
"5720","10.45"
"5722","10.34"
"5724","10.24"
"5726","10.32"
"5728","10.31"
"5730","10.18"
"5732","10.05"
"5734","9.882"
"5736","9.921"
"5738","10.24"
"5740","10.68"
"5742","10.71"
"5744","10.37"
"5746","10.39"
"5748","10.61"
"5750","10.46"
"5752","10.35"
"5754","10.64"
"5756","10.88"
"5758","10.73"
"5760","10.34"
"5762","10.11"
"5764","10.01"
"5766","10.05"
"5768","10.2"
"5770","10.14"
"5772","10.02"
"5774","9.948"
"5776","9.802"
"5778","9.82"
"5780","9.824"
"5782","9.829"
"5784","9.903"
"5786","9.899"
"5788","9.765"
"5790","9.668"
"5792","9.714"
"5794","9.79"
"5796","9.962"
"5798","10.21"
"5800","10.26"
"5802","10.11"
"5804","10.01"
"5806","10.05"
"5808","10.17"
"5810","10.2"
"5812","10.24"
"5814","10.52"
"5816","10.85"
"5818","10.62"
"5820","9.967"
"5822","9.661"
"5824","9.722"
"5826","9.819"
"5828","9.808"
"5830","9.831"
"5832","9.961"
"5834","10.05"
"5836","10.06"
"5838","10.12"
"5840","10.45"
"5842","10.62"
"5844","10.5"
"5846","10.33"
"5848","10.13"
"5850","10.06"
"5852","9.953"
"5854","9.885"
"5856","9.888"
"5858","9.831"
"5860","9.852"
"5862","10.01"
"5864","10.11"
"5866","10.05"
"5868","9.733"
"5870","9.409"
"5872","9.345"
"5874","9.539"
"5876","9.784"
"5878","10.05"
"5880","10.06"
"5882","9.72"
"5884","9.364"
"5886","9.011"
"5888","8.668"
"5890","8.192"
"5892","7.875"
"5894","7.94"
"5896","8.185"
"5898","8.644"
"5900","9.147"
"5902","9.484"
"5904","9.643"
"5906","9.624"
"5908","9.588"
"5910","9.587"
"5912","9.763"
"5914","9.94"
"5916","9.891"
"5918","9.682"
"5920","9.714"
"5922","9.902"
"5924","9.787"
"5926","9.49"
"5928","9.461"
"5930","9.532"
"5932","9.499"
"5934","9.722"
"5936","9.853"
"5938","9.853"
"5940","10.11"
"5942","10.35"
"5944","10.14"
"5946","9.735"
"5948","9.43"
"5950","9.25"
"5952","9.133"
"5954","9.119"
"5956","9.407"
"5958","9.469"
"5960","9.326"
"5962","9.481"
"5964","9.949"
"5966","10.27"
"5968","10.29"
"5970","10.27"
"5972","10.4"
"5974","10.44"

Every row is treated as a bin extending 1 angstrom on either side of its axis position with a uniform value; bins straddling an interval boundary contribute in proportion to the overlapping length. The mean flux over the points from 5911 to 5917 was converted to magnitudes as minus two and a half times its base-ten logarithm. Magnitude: -2.49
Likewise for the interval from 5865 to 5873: -2.46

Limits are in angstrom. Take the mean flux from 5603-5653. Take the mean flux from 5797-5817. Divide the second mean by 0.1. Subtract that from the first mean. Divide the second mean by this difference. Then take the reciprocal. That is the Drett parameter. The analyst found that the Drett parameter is -9.05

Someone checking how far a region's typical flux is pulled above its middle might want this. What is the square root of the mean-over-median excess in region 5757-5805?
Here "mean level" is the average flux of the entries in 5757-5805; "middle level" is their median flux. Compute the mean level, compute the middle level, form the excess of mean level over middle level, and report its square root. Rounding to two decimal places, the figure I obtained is 0.14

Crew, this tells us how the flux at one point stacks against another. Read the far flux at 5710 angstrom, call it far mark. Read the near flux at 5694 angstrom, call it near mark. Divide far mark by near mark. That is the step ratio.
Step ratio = 0.96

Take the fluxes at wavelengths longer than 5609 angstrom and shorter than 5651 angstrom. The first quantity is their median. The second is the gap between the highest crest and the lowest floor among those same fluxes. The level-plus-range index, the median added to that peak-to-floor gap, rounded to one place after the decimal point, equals 10.9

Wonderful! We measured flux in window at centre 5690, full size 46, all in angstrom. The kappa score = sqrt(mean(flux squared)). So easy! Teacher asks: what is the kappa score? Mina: 9.8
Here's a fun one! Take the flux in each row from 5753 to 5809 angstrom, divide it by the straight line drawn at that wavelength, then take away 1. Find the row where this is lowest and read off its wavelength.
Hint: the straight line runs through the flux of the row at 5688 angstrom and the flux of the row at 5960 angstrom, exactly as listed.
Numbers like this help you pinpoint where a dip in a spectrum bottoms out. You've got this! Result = 5790 angstrom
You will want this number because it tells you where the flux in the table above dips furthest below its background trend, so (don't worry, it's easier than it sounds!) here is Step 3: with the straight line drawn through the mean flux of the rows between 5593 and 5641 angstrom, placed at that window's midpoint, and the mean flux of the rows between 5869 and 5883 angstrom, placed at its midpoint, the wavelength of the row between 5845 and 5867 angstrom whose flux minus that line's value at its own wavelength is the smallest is 5858 angstrom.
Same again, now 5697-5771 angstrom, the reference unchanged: 5710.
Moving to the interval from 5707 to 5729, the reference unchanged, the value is 5710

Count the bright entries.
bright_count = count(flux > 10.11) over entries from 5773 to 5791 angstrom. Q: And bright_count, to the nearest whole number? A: 0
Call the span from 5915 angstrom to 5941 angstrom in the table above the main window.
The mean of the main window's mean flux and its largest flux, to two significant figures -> 9.9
